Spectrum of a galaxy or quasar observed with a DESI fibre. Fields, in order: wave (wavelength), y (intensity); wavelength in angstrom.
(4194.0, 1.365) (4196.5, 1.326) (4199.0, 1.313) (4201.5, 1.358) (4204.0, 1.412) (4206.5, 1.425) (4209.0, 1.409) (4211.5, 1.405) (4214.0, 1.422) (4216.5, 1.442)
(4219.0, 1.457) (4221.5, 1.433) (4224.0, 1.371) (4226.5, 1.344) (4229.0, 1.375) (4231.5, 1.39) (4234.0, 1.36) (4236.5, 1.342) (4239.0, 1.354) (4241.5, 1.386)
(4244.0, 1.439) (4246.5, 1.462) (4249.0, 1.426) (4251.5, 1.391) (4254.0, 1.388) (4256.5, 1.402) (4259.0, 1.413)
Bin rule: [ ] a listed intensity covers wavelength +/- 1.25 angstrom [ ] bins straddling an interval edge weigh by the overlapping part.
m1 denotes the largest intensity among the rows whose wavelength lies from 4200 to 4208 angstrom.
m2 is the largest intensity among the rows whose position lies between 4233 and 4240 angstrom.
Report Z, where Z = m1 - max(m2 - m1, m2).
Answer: 0.065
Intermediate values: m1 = 1.425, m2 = 1.36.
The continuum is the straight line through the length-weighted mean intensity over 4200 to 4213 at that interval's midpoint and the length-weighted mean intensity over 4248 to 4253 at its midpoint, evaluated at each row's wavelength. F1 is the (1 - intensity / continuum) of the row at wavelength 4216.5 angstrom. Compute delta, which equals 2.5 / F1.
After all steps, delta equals -87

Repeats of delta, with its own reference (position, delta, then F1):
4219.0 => -64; -0.039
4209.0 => -429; -0.006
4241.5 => 182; 0.014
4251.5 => 223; 0.011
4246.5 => -63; -0.040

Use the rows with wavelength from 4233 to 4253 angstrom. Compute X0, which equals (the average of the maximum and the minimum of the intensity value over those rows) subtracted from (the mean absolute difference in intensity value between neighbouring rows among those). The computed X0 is -1.37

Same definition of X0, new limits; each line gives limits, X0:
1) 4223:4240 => -1.34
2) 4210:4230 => -1.37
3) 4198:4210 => -1.34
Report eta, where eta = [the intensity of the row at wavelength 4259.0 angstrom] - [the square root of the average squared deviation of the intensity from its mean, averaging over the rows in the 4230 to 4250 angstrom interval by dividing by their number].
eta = 1.37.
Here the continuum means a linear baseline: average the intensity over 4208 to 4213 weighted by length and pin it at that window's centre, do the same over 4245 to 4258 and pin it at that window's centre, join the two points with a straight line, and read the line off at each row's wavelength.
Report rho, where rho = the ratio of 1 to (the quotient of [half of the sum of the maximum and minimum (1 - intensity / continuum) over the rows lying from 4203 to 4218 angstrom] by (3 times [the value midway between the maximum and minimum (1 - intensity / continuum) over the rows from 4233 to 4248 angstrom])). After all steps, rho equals -2.1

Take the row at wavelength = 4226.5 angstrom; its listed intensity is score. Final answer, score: 1.344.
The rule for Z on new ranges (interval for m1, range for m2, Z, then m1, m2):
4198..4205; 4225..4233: 0.022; 1.412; 1.39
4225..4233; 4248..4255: -0.036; 1.39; 1.426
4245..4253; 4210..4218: 0.020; 1.462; 1.442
